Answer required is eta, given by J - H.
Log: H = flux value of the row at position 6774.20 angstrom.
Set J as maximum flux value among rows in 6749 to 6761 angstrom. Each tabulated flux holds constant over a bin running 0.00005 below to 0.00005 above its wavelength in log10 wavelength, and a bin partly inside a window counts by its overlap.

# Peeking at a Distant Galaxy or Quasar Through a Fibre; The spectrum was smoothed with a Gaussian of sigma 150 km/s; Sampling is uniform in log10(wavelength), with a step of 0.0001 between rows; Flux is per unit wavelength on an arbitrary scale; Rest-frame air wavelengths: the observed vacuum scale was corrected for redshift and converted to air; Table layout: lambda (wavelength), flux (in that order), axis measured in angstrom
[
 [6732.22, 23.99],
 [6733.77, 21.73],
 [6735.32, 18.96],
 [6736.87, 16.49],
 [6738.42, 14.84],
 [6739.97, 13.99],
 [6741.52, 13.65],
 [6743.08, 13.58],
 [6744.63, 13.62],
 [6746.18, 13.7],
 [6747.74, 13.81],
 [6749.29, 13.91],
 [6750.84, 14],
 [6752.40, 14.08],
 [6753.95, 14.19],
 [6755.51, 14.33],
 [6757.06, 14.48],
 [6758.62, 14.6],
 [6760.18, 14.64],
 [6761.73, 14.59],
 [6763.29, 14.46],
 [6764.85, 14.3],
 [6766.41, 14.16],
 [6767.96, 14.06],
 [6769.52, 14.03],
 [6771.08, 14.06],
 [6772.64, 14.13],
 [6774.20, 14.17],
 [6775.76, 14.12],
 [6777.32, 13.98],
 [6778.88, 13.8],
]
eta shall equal 0.5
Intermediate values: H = 14.17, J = 14.64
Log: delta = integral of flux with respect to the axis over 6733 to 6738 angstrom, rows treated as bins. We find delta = 93.8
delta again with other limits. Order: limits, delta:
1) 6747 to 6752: 69.6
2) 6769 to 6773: 56.3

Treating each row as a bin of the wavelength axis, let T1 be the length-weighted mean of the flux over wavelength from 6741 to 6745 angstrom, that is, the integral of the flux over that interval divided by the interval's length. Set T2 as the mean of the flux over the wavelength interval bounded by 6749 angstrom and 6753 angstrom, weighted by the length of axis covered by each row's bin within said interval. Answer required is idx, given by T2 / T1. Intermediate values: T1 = 13.6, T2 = 14.00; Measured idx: 1.03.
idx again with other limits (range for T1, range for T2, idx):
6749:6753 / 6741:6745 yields 0.97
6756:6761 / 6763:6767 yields 0.98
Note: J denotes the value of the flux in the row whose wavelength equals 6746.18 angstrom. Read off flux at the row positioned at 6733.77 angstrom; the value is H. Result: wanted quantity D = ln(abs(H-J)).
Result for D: 2.1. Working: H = 21.73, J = 13.7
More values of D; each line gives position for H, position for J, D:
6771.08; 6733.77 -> 2.0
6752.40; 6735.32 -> 1.6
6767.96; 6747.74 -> -1.4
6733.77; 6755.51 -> 2.0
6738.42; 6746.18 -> 0.1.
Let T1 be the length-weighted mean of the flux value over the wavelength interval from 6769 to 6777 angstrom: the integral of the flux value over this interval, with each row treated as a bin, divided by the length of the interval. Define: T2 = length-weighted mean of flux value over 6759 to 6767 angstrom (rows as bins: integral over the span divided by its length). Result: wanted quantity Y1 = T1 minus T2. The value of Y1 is -0.3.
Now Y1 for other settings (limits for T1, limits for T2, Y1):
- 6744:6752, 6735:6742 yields -1.6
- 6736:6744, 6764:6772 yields 0.4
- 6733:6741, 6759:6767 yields 2.7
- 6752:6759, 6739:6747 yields 0.6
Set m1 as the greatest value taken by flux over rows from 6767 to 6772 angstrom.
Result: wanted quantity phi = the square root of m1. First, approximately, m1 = 14.06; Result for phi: 3.75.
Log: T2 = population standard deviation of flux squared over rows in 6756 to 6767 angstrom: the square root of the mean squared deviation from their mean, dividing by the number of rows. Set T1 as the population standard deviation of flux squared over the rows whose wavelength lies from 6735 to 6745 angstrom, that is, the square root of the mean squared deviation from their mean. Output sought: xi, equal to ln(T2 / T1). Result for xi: -2.6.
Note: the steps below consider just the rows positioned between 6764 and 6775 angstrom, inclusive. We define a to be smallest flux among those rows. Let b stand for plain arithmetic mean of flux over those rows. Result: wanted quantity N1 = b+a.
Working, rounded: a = 14.03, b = 14.1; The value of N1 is 28.2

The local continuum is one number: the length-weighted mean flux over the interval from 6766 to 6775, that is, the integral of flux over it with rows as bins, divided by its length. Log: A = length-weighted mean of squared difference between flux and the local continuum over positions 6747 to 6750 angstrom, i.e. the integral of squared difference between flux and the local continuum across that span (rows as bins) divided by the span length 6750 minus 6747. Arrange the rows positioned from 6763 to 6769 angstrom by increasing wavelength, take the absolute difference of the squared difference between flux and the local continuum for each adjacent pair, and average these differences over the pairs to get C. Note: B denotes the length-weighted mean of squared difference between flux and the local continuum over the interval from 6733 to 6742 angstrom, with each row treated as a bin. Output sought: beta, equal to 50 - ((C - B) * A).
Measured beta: 51.0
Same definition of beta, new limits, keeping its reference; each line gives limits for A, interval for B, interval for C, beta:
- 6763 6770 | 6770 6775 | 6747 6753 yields 50.0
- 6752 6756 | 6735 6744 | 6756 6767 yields 50.1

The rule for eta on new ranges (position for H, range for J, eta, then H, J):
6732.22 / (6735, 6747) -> -5.0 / 23.99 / 18.96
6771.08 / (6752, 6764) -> 0.6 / 14.06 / 14.64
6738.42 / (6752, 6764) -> -0.2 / 14.84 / 14.64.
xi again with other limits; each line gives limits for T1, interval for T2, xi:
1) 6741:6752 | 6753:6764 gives 0.1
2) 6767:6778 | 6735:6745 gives 3.6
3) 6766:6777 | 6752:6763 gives 1.4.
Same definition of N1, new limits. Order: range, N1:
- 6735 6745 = 28.6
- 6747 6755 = 27.8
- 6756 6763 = 29.1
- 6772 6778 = 28.1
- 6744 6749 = 27.3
